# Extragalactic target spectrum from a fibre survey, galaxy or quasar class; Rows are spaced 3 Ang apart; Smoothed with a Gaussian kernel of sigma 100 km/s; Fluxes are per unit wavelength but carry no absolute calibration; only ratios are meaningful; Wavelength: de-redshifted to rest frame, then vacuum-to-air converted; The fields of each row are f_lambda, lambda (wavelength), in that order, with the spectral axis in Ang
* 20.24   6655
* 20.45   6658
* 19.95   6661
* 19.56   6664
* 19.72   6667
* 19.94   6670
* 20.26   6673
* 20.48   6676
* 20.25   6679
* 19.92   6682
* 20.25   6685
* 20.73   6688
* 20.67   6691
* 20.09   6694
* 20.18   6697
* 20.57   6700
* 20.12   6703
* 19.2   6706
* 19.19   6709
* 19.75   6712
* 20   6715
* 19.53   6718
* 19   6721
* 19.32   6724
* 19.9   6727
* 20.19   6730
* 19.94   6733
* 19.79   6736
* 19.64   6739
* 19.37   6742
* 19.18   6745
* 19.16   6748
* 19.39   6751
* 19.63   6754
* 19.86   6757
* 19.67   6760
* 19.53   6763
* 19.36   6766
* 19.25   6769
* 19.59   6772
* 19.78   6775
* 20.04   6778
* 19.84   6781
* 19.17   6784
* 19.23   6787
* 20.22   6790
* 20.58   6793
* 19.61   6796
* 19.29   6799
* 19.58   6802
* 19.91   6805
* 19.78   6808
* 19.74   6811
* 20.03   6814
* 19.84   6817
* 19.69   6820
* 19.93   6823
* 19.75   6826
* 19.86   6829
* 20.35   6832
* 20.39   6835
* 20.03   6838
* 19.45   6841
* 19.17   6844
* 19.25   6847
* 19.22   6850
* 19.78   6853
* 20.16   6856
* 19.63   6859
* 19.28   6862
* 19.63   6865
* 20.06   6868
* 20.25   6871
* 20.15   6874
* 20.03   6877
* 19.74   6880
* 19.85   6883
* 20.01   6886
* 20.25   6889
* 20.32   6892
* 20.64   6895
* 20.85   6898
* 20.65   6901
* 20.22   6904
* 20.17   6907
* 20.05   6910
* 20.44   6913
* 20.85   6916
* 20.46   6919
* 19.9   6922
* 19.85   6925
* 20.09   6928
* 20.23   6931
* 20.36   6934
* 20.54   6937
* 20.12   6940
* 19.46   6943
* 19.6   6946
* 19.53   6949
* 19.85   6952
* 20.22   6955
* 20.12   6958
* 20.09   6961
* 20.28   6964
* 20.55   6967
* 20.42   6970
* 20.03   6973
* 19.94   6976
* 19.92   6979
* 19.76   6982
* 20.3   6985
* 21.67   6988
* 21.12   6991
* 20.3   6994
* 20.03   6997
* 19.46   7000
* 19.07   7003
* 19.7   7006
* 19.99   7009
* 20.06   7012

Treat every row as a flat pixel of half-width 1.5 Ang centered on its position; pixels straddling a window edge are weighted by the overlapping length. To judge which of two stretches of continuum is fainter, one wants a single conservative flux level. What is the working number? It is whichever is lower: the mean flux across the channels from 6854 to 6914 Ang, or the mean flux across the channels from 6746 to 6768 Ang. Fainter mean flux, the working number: 19.5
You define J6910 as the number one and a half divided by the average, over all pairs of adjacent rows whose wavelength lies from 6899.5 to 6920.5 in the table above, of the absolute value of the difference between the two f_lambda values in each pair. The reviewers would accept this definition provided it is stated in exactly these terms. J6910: 5.0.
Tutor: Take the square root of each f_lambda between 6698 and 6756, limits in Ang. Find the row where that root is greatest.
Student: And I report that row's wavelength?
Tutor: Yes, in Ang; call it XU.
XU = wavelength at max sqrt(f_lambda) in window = 6700 Ang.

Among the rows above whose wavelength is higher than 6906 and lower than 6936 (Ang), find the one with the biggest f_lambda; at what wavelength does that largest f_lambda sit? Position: 6916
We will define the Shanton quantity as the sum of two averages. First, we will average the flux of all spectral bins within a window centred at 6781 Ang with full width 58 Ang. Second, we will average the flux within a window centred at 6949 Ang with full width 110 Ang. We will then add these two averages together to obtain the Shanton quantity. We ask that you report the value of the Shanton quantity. 39.87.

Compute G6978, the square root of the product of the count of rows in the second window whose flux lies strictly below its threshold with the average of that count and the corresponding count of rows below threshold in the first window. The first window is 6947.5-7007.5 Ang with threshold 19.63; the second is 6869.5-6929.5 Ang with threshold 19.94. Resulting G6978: 3.7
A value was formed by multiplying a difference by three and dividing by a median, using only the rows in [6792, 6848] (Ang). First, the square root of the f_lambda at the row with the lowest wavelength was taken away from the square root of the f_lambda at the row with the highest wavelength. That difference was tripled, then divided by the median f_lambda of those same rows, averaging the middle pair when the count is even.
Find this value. -0.023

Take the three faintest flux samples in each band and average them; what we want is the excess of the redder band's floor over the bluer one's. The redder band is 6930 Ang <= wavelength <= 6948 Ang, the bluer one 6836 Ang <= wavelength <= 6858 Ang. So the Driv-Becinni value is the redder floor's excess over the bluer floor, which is 0.5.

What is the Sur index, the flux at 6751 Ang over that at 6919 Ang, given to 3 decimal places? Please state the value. 0.948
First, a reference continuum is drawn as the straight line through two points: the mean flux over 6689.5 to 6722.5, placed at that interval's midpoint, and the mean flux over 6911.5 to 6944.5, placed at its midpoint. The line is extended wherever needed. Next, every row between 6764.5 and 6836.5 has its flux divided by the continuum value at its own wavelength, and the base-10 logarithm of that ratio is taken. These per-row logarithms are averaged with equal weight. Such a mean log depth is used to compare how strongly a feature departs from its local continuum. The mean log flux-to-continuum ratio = -0.0048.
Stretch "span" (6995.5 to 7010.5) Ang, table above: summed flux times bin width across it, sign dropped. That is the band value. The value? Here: 295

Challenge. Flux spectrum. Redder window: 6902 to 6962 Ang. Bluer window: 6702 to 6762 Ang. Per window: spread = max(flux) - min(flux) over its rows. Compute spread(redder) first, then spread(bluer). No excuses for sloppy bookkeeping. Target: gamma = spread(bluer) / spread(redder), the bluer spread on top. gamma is 0.86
